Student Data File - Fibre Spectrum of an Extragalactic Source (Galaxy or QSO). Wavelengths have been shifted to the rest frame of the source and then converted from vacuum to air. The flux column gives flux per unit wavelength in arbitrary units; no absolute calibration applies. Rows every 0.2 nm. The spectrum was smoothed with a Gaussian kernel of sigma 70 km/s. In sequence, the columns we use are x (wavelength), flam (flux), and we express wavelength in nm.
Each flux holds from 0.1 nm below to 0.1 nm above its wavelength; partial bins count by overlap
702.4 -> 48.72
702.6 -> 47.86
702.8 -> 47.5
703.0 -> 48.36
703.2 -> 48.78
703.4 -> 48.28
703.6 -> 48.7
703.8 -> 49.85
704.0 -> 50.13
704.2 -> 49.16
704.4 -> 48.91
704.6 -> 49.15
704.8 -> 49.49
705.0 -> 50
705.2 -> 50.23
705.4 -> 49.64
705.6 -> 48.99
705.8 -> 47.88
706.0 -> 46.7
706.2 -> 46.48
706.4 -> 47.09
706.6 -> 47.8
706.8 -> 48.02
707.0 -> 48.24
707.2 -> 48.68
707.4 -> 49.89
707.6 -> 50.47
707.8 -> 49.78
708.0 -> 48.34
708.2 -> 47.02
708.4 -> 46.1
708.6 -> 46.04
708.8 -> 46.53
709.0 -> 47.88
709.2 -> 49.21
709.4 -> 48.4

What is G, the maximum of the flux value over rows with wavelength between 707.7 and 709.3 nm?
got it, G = 49.78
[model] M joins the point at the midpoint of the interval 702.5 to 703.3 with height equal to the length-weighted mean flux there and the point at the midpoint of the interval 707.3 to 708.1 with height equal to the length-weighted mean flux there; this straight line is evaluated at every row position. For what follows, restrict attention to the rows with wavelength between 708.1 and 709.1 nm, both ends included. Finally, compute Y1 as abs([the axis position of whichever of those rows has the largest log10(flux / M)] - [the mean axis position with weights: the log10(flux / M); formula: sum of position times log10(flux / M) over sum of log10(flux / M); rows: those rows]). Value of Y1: 0.42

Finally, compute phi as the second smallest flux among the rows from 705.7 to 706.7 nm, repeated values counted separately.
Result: 46.7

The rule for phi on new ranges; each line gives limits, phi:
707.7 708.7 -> 46.1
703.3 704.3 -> 48.7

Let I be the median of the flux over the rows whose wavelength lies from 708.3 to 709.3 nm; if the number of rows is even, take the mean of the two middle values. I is 46.5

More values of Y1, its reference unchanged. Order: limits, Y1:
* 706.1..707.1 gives 0.49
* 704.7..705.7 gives 0.10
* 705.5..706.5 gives 0.54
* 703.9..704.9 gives 0.30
